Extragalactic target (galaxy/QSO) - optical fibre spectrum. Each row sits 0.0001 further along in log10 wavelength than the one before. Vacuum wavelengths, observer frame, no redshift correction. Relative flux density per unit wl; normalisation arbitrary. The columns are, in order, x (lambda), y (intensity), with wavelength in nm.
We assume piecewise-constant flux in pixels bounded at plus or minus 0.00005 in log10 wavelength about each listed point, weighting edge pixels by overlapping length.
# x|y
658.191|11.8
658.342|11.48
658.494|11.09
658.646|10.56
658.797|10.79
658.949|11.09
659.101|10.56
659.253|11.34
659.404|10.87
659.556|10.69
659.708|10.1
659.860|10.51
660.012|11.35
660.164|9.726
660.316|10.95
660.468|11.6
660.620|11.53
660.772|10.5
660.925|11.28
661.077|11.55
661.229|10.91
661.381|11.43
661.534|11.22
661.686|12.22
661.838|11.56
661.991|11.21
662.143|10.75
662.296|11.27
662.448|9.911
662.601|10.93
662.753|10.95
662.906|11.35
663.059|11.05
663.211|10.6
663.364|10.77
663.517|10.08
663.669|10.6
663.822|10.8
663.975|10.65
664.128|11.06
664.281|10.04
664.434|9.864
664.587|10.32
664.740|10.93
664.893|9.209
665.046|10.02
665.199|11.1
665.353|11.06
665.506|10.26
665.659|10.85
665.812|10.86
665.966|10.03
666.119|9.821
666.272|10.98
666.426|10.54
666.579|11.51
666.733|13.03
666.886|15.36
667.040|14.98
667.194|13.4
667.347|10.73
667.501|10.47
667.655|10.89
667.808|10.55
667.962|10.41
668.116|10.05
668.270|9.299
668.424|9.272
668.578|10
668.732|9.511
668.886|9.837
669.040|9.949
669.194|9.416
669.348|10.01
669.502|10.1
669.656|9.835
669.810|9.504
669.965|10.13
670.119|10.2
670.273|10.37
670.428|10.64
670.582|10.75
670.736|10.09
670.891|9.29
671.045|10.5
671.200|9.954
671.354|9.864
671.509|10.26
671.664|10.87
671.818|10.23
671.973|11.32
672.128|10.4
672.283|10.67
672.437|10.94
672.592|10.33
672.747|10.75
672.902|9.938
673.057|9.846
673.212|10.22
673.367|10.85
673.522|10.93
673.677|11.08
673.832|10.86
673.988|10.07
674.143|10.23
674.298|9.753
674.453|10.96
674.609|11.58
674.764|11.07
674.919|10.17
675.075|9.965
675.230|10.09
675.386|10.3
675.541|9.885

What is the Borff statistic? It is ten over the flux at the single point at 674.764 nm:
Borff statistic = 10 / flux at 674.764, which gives 0.90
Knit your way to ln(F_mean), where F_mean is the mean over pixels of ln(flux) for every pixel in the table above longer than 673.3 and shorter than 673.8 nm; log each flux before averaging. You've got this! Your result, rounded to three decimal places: 0.873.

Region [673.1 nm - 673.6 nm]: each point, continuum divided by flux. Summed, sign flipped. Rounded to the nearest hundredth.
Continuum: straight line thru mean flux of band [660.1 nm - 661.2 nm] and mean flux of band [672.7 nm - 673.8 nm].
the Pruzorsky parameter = -2.96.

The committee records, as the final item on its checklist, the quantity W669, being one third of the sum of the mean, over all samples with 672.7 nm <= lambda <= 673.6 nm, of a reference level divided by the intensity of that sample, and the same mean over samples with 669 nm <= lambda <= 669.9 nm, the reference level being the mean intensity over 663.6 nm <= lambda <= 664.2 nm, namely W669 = 0.712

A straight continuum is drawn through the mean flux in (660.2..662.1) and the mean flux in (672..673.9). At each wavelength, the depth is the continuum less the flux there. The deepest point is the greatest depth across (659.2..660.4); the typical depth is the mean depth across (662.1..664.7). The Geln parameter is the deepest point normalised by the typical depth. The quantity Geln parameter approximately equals 3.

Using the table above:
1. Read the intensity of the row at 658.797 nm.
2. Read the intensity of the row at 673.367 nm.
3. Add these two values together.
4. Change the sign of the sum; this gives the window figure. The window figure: -21.6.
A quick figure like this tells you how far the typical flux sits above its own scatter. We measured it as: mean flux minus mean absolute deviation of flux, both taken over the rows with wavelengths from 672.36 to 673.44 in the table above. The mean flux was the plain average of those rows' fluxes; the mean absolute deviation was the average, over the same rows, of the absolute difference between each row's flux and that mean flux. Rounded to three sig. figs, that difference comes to 10.0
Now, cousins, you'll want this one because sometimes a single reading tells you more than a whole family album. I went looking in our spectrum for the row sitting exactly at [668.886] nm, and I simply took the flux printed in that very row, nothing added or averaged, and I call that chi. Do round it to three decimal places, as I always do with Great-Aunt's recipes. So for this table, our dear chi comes 9.837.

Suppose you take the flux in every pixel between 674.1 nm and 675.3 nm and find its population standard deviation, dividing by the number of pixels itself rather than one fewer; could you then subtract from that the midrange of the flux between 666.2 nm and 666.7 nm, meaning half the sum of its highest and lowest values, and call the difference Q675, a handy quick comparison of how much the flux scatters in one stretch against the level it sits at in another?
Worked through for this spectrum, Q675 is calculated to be -10.4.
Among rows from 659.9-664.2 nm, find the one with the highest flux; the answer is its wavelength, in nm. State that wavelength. 661.686 nm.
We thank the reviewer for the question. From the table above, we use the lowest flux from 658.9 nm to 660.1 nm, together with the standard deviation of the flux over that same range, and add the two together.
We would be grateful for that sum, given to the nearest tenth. 10.5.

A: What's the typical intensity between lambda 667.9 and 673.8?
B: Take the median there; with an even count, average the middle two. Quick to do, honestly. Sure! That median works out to 10.2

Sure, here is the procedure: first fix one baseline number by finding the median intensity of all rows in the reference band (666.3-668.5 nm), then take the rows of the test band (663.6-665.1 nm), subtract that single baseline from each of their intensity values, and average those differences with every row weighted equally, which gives -0.29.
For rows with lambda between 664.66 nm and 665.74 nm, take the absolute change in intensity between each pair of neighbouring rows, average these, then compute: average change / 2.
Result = 0.420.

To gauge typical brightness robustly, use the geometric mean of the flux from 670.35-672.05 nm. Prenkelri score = 10.3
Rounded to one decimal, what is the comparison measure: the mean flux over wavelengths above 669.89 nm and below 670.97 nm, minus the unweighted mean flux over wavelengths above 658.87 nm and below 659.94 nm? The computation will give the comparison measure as -0.5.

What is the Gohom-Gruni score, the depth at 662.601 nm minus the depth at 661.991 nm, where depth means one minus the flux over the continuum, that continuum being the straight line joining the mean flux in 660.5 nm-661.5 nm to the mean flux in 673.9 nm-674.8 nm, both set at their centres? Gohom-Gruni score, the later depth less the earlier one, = 0.023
